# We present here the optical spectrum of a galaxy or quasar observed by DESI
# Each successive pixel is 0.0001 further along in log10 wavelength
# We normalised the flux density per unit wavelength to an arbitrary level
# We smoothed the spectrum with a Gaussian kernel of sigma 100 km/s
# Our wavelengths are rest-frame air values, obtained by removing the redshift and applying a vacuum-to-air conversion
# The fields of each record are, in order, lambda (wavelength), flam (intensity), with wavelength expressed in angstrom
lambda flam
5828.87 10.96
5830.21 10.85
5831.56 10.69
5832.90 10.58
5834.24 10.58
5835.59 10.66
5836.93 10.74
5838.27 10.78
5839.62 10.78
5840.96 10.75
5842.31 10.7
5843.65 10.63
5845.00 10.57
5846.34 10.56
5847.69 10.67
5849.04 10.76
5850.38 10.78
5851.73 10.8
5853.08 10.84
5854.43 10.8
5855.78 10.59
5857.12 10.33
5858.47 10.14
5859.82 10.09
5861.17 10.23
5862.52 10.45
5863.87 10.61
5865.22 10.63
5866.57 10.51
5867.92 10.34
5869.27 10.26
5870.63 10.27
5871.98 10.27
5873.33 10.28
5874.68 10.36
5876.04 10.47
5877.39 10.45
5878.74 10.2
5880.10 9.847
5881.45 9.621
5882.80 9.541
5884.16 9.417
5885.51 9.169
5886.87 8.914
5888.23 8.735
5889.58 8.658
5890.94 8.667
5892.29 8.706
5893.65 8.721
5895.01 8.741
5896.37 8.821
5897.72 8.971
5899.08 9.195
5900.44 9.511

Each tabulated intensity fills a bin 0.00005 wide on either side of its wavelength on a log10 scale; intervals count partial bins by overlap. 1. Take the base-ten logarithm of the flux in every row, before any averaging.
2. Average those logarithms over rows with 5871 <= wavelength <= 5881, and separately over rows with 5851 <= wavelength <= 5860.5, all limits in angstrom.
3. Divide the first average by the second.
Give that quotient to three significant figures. 0.990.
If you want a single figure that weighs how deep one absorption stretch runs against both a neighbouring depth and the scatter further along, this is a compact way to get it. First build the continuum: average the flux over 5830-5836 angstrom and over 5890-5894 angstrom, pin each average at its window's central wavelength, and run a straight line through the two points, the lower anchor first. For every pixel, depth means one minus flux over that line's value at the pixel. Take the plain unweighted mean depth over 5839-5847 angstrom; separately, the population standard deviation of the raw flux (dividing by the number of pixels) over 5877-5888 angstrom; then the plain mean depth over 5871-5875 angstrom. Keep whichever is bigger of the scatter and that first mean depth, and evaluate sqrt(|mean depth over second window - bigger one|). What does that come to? 0.76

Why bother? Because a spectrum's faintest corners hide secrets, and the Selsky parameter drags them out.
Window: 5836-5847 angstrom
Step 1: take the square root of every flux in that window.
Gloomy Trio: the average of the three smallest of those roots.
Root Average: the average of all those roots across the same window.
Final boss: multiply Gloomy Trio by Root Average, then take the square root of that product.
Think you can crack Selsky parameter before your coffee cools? 3.26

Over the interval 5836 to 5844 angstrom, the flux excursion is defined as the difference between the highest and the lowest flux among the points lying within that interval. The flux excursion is 0.15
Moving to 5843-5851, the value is 0.22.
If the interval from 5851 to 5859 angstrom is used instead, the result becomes 0.70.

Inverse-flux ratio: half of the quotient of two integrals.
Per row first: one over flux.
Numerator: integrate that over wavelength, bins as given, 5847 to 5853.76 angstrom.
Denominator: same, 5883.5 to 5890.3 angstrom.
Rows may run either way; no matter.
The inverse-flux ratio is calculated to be 0.414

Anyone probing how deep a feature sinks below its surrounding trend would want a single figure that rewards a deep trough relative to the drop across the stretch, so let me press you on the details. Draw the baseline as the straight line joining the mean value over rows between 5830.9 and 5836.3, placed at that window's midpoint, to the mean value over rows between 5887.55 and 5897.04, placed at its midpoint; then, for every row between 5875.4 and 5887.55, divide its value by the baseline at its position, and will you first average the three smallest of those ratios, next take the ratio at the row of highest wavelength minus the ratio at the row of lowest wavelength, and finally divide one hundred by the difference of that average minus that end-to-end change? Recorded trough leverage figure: 87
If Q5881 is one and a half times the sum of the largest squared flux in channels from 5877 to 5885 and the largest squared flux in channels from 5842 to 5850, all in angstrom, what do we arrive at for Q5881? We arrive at 337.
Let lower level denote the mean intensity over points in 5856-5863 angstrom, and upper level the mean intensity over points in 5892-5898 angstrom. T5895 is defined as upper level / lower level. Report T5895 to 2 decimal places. 0.86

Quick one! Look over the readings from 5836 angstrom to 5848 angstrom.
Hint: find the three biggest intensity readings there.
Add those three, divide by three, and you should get 10.77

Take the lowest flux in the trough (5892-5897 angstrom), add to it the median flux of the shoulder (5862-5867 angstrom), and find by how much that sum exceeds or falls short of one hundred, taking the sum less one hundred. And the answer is -80.7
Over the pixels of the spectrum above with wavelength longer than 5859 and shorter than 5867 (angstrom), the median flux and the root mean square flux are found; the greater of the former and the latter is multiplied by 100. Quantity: 1048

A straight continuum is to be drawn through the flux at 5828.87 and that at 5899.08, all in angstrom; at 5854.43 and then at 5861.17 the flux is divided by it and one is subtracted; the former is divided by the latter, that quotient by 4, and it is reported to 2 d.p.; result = 1.45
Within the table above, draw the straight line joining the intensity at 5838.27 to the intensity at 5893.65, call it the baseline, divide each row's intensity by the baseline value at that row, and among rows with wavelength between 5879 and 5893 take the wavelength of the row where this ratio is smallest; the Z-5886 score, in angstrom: 5889.58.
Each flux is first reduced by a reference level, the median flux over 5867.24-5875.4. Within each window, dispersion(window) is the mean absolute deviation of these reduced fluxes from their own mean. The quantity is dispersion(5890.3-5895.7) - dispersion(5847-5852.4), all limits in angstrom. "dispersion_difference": -0.02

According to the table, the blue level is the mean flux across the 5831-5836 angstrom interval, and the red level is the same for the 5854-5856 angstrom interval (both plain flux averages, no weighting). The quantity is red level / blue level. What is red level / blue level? 1.01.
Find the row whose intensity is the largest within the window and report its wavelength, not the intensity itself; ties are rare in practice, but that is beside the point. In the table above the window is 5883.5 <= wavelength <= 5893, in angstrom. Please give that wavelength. 5884.16 angstrom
